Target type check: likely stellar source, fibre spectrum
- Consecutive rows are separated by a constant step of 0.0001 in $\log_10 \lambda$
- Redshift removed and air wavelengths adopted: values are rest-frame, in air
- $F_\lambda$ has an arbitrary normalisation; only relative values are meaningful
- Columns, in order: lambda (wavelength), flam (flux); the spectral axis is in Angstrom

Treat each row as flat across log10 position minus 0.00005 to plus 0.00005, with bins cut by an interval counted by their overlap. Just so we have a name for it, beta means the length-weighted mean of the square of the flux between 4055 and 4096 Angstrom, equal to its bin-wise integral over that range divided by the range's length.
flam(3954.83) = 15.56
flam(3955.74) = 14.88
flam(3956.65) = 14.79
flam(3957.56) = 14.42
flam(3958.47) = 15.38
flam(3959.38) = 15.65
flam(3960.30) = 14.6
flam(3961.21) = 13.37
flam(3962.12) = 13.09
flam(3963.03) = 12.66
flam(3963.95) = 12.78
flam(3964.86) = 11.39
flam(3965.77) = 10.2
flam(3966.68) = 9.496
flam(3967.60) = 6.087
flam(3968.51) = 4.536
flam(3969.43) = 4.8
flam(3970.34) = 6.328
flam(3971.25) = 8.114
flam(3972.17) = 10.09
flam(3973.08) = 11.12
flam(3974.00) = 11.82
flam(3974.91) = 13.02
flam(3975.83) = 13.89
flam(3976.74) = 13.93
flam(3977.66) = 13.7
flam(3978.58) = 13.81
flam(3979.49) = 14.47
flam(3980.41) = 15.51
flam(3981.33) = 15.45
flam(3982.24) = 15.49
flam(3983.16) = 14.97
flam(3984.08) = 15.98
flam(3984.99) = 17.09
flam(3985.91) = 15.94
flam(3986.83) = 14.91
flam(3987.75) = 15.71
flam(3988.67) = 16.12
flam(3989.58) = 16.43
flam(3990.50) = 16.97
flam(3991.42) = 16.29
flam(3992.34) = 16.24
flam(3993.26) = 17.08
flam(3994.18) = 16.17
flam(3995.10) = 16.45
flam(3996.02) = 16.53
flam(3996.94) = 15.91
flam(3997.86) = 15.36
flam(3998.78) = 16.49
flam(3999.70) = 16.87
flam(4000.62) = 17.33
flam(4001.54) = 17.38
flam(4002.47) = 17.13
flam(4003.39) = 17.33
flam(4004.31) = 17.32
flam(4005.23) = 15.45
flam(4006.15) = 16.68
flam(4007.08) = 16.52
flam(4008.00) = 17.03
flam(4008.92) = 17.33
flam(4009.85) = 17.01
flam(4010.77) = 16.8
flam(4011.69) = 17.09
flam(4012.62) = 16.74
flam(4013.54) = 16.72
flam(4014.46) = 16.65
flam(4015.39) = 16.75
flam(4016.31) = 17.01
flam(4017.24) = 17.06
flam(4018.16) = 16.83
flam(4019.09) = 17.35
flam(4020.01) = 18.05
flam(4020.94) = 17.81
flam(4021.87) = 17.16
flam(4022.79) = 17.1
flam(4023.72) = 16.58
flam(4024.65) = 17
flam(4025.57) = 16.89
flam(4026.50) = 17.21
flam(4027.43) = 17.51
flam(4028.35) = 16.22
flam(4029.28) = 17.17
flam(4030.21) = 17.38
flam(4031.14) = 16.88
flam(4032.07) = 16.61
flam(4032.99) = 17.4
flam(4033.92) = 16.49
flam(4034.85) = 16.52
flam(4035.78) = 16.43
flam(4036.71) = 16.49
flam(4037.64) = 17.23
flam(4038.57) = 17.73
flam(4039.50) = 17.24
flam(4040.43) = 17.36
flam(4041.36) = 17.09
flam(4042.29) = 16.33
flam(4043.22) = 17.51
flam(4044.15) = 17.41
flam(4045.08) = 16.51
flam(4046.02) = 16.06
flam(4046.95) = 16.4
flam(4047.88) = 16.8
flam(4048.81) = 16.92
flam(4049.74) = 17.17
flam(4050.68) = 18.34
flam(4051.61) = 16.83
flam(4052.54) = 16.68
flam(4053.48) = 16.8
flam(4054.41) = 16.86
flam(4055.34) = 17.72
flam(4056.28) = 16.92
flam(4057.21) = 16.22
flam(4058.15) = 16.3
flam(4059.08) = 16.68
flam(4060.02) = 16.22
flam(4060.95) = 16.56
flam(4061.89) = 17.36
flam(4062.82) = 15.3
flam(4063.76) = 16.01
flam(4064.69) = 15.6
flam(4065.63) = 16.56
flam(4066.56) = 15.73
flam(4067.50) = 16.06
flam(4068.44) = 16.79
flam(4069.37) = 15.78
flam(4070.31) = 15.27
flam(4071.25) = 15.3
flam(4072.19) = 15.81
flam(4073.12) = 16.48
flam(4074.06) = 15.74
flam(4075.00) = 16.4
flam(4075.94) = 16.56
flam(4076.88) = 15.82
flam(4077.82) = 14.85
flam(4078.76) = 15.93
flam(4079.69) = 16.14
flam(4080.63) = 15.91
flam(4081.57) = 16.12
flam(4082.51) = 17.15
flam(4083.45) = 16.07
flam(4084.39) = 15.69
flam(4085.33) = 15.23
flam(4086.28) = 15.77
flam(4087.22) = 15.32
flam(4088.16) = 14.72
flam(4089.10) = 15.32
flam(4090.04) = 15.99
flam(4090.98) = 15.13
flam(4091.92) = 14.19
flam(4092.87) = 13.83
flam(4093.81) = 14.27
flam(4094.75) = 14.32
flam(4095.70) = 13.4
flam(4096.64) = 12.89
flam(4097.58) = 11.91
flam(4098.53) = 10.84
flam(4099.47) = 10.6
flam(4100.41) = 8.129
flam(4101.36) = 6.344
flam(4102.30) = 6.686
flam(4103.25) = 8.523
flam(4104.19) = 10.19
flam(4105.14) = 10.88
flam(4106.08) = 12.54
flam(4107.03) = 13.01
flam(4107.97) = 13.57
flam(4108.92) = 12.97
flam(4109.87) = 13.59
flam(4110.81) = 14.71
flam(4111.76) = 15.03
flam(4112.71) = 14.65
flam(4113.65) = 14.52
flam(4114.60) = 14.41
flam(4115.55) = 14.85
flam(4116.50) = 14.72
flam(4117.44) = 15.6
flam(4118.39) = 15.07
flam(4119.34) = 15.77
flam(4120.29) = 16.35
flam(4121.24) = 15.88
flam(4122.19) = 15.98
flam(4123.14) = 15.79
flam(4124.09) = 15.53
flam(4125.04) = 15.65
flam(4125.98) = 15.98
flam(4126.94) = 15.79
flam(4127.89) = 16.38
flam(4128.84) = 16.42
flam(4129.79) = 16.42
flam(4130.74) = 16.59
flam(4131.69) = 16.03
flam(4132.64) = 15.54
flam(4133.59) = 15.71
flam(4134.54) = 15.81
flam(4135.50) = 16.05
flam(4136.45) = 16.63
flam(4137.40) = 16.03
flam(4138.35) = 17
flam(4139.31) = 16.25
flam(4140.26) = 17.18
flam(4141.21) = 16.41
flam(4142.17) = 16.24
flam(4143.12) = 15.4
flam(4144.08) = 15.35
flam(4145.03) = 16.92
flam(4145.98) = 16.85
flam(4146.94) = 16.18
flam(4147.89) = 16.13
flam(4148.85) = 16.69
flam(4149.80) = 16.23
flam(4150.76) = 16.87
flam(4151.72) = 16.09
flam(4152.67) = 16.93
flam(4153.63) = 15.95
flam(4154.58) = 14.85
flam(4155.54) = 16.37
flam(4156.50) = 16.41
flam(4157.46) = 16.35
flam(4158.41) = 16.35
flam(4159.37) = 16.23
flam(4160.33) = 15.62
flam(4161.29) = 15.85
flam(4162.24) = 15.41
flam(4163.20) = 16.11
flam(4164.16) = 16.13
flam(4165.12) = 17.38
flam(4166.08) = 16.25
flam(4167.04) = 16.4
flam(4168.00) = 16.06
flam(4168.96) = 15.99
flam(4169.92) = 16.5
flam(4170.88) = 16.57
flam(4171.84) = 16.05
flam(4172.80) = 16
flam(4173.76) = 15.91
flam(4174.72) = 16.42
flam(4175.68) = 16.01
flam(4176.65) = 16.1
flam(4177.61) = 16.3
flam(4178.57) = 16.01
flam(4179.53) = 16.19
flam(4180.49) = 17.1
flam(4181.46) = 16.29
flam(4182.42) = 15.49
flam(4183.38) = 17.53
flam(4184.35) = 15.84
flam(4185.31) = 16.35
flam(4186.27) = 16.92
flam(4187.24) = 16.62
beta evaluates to 250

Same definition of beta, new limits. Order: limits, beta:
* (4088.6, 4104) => 153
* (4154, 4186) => 263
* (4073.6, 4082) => 254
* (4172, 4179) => 259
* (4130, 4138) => 259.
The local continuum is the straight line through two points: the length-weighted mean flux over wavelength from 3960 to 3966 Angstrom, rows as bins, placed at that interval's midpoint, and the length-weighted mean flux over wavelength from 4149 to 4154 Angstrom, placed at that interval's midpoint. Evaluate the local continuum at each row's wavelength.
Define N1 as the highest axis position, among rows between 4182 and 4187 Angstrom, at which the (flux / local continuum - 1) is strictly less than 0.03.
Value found 4186.27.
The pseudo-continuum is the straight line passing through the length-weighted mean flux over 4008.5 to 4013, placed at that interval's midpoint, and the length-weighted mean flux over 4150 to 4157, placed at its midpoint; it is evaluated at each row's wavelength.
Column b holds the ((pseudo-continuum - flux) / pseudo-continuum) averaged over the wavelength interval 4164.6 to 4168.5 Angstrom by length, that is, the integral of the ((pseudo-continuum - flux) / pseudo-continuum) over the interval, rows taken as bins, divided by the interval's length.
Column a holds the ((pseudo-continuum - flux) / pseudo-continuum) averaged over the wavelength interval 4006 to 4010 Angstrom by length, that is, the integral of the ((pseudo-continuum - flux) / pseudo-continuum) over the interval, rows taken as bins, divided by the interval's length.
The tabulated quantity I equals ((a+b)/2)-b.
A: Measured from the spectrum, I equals 0.014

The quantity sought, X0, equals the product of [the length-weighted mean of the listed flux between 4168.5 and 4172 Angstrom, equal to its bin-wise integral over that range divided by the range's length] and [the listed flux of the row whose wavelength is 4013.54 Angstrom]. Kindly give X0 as 273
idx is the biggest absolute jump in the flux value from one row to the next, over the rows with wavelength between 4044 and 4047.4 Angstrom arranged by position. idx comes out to 0.9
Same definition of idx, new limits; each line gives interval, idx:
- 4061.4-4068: 2.1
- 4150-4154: 1.0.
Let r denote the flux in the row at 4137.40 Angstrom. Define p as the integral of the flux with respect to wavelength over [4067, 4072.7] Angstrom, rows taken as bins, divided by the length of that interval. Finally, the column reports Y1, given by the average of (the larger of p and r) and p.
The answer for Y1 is 15.9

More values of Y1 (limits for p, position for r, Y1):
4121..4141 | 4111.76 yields 16.1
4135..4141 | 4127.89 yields 16.5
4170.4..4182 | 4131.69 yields 16.2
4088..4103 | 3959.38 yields 14.0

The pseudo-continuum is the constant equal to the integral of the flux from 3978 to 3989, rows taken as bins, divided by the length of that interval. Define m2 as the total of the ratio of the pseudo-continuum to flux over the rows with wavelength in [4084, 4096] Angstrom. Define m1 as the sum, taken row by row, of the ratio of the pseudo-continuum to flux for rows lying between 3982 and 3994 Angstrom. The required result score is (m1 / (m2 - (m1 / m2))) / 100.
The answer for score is 0.0099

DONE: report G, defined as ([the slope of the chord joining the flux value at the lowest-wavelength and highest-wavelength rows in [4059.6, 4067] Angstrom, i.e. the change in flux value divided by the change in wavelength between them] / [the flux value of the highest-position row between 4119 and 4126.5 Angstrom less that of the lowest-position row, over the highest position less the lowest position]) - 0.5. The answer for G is -3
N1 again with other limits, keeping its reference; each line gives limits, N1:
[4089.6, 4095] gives 4094.75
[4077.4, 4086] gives 4085.33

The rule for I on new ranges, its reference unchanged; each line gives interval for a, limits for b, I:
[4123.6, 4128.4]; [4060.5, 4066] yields 0.001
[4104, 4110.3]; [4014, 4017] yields 0.117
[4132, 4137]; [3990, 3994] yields -0.003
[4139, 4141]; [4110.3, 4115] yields -0.067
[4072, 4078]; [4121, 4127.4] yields 0.001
